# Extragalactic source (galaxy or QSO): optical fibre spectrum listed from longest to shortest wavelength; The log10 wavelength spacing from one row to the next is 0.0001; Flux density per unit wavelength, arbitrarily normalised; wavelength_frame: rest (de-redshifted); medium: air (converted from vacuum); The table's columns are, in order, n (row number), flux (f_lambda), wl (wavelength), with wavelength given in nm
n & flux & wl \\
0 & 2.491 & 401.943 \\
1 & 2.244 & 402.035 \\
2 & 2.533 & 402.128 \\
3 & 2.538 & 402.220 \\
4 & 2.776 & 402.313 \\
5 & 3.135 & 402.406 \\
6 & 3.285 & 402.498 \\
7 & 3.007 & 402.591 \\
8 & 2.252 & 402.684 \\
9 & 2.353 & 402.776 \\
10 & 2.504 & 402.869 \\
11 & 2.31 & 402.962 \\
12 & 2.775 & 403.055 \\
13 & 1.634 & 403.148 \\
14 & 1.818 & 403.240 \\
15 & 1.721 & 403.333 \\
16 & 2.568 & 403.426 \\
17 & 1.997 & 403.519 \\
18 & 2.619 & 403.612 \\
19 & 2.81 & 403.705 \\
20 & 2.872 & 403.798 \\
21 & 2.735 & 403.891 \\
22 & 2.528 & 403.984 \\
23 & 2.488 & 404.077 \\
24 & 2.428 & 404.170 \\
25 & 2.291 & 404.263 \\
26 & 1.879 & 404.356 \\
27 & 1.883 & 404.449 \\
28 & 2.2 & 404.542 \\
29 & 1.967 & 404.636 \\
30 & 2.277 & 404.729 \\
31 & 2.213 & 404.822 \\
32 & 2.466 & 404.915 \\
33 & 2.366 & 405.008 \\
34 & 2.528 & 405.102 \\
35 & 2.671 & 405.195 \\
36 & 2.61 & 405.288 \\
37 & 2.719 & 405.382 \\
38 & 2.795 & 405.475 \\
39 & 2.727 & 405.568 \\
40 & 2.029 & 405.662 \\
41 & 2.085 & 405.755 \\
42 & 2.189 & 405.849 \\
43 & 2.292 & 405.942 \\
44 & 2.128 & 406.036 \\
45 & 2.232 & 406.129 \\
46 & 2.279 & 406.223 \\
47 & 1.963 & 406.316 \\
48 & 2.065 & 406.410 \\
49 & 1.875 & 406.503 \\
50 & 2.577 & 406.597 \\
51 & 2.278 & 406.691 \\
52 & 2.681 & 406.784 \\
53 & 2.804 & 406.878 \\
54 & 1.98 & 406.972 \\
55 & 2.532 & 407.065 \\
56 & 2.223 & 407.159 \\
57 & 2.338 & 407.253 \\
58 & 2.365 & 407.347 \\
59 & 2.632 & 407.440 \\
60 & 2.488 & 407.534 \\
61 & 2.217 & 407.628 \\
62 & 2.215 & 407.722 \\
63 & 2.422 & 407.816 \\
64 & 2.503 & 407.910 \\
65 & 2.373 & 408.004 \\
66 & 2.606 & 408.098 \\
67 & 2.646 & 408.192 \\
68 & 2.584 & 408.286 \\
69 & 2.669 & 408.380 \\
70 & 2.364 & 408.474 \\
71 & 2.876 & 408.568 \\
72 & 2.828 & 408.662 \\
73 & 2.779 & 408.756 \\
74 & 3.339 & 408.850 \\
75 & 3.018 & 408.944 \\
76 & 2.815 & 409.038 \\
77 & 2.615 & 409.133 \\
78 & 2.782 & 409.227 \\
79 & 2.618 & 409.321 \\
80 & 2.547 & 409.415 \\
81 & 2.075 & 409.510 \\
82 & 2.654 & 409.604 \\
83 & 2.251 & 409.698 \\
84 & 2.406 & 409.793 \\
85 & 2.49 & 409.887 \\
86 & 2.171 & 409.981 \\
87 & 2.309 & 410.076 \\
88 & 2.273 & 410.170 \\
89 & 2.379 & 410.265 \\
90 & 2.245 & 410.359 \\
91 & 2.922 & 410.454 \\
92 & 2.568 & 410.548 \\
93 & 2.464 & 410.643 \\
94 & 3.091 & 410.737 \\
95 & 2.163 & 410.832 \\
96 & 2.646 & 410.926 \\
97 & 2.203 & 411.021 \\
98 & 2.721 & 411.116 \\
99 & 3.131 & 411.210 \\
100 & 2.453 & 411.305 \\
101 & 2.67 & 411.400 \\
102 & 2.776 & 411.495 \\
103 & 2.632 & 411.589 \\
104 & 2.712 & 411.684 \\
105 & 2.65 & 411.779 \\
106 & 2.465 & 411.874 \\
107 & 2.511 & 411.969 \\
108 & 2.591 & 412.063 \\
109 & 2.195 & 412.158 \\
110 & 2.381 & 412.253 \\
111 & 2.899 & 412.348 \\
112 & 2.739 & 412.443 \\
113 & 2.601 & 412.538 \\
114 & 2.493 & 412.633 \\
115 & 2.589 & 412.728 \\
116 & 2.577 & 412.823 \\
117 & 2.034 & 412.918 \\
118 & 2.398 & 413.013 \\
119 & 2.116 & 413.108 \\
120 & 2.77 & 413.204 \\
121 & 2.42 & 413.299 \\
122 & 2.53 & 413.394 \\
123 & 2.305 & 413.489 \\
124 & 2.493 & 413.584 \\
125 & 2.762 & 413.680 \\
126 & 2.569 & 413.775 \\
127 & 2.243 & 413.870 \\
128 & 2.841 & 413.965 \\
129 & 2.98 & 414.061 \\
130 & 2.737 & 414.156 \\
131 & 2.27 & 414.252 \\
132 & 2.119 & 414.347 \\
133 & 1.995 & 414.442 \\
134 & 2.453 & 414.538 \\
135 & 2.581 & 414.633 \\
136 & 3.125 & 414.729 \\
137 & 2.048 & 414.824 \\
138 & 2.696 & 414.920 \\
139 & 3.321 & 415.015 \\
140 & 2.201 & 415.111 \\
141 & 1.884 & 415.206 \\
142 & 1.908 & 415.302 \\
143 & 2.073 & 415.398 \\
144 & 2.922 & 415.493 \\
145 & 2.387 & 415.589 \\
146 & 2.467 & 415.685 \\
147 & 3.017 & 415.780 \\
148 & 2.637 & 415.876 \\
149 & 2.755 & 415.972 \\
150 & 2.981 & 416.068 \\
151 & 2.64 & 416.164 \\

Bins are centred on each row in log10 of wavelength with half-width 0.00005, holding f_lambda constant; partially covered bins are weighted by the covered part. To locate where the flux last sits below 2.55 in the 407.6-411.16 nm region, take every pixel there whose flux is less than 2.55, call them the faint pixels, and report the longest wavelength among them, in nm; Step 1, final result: 411.021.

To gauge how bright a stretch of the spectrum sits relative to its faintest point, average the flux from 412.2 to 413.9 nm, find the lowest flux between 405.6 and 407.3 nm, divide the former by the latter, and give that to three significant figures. 1.33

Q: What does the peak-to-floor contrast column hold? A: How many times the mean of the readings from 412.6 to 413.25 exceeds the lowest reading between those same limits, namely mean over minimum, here 1.19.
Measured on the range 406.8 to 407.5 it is 1.22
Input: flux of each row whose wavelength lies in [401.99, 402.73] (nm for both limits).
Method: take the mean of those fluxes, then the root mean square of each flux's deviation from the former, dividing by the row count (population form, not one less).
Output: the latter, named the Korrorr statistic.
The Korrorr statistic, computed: 0.37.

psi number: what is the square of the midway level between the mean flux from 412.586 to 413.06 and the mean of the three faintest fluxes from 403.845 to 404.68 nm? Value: 4.68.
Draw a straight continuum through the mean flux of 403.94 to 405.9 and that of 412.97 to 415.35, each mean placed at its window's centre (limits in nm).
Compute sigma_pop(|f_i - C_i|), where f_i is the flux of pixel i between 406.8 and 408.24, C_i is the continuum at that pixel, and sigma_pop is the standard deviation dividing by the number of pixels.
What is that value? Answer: 0.122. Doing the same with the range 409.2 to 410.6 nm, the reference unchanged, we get 0.127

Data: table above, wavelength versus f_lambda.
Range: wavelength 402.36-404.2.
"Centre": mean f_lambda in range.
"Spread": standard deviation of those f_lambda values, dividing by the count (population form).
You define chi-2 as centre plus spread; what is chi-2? 2.93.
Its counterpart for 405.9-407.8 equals 2.55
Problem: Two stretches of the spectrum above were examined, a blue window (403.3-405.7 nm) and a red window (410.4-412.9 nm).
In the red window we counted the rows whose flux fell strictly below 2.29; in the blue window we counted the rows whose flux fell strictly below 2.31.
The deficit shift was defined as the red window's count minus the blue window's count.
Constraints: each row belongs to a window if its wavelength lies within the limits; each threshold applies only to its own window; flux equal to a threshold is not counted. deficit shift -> -7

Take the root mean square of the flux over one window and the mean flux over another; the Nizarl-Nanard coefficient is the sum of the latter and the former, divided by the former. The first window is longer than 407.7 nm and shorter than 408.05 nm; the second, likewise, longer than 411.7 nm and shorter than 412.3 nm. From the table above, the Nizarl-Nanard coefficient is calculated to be 2.04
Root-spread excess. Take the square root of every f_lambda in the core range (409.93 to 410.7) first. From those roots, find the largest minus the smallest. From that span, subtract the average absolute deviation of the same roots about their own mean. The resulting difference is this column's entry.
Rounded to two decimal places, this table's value 0.18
